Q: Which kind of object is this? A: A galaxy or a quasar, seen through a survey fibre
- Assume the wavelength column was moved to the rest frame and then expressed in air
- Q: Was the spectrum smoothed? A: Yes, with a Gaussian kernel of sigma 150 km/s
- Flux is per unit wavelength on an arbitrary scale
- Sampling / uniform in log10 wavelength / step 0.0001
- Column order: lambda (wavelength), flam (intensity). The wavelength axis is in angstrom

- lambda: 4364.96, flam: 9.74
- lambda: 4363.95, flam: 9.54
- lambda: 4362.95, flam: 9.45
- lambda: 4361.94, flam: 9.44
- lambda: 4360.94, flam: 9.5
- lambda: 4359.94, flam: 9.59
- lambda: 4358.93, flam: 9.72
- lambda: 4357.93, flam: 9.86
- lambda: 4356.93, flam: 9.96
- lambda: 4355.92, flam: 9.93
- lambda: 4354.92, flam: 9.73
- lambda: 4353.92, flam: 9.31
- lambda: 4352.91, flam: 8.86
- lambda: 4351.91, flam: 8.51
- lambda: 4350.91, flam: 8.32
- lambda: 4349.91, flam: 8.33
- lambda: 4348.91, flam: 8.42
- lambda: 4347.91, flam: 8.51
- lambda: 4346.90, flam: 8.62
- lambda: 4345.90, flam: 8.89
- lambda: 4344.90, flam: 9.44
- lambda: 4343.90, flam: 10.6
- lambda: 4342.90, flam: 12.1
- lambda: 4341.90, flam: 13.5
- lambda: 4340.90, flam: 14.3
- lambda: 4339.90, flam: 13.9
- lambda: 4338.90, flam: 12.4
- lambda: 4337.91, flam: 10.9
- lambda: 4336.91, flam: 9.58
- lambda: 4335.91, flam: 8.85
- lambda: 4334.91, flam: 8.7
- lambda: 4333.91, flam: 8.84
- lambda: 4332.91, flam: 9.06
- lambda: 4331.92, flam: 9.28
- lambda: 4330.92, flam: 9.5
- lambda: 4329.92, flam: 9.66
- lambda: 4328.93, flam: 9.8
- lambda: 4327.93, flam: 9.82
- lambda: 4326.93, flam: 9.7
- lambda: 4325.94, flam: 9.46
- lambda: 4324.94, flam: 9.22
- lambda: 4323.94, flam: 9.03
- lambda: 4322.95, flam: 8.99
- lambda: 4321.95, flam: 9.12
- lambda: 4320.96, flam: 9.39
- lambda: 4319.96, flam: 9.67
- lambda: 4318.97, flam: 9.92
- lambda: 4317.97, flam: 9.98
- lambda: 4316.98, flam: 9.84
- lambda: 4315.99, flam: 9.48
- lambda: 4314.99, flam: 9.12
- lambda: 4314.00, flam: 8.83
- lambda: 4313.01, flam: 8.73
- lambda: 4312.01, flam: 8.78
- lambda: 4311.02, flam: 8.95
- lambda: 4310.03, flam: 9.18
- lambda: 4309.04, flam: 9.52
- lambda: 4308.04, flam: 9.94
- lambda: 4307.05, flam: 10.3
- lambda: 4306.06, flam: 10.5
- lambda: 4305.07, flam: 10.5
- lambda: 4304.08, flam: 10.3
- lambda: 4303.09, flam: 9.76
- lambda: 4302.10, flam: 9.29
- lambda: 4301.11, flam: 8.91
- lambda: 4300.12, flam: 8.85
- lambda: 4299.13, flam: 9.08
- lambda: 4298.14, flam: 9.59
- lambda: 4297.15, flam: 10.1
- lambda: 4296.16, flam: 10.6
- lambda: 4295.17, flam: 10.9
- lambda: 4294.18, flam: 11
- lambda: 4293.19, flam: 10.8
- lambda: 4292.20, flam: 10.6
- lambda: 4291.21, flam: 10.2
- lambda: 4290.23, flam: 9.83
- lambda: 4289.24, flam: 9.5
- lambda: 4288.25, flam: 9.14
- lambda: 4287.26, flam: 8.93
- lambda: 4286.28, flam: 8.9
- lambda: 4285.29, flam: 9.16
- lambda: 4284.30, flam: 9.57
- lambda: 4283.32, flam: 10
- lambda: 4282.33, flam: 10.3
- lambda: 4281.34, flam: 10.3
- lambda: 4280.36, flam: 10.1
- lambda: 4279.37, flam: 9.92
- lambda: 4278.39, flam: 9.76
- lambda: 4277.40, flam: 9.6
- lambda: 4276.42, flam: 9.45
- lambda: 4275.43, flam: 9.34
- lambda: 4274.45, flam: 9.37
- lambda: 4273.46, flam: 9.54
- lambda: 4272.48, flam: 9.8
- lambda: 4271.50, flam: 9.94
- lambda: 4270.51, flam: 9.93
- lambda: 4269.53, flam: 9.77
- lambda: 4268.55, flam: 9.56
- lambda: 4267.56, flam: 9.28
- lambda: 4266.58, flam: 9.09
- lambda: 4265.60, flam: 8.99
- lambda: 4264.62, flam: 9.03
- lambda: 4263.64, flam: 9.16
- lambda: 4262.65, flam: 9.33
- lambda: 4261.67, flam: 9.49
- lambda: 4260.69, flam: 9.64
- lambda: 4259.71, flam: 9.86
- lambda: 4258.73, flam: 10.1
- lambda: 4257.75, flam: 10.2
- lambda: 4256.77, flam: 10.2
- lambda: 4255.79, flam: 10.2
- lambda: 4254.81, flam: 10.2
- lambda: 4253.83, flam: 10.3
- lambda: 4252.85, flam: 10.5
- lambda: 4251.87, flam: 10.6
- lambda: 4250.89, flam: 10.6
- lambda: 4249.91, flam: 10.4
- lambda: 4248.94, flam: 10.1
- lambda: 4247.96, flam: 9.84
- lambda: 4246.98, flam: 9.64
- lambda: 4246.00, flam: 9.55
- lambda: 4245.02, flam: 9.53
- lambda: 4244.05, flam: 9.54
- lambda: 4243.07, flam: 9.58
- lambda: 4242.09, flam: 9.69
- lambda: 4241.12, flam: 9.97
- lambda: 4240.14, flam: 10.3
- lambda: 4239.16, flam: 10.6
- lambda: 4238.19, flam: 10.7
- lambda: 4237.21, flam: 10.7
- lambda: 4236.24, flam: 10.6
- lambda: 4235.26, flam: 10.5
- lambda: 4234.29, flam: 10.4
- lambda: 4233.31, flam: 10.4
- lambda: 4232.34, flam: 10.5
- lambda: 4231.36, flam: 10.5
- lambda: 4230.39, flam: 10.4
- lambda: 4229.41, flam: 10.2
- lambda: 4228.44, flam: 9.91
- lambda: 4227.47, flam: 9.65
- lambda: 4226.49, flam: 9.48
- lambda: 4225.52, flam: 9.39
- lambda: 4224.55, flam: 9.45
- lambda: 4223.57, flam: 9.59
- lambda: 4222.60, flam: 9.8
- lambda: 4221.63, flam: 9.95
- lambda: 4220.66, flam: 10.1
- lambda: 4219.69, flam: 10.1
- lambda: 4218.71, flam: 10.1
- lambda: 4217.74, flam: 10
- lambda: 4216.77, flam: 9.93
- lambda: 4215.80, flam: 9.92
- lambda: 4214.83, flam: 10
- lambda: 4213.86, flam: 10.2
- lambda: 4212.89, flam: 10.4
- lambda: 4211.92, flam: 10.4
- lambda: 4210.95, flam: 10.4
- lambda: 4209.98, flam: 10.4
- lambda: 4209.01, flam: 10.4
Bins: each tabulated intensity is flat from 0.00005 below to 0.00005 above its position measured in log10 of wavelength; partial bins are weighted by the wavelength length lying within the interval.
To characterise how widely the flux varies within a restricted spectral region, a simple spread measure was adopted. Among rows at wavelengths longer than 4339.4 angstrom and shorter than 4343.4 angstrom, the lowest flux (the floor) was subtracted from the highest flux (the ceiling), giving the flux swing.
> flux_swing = 2.20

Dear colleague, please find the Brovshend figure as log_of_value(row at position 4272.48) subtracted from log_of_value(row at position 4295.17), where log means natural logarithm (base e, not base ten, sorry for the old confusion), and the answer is 0.11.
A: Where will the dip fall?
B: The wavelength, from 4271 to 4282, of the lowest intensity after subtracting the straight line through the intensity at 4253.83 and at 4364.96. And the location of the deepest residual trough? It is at 4275.43 angstrom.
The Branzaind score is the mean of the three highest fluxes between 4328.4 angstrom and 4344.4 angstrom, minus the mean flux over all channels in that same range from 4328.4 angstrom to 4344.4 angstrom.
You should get 3.2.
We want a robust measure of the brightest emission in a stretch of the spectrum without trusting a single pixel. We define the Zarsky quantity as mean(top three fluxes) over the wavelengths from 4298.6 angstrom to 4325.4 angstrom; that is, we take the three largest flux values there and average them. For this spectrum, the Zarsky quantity 10.4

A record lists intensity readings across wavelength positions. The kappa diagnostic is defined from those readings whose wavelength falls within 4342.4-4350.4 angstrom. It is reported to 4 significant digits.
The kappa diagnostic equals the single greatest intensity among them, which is 12.10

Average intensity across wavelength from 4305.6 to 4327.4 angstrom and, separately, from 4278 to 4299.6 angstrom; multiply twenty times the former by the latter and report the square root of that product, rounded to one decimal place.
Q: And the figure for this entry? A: 43.3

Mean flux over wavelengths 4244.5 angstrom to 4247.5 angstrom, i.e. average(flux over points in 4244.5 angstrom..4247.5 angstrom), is 9.6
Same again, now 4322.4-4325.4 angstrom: 9.1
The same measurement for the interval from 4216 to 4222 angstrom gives 10.0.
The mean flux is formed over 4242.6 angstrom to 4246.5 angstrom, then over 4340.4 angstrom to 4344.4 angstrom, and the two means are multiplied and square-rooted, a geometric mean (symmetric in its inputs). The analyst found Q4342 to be 11.0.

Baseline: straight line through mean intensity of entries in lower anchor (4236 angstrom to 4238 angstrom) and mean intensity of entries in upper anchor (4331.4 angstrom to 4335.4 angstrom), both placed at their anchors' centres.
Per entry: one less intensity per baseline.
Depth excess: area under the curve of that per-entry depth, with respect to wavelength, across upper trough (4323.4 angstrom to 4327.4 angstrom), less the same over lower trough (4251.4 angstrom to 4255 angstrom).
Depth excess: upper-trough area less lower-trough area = -0.1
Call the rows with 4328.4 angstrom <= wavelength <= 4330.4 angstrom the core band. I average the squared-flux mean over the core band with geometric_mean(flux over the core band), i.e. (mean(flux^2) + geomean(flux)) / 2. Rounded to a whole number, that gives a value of 52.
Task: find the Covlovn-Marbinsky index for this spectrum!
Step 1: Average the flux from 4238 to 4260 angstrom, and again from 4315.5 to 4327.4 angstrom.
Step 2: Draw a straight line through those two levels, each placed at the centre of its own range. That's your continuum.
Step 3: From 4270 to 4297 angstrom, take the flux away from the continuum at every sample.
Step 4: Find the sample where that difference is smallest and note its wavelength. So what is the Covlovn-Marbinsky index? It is 4294.18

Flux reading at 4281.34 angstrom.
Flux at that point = 10.3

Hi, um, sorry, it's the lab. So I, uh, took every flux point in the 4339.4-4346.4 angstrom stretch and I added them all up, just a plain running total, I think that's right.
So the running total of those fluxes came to 83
